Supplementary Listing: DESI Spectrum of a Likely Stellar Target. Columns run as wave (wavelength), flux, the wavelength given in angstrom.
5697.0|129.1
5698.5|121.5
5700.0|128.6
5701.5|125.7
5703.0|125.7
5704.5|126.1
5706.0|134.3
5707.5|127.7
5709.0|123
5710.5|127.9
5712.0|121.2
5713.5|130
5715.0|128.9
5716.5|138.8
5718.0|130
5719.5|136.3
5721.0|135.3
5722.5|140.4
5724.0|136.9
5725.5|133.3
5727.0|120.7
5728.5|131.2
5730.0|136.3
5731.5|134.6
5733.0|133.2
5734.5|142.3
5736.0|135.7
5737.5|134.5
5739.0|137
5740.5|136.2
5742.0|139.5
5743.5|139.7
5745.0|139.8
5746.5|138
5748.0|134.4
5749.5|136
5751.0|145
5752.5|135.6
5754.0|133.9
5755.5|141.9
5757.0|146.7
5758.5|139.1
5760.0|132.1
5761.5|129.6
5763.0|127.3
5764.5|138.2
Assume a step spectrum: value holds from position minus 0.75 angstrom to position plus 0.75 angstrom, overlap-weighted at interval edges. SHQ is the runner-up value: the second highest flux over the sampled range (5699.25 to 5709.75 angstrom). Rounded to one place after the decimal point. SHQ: 128.6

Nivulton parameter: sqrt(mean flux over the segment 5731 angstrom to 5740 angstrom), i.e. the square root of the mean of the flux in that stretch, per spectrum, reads 11.7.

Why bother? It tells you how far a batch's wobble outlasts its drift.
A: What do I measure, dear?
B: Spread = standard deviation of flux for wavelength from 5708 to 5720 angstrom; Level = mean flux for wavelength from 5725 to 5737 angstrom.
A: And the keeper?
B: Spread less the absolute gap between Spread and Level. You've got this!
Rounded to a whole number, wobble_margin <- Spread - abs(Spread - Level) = -122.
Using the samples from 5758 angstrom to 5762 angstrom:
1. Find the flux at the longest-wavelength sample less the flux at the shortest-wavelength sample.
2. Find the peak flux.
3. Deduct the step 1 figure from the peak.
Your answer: 149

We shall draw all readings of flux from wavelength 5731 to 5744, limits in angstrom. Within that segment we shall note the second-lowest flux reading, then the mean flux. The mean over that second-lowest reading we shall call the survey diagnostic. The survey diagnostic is 1.018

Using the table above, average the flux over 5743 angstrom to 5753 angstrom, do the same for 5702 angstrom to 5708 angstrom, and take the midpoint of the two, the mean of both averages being 133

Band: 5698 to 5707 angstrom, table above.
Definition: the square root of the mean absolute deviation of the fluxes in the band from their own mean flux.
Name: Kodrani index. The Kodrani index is 1.73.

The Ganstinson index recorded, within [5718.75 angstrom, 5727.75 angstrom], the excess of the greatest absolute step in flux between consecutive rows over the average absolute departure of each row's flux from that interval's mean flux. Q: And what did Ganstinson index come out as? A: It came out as 8.1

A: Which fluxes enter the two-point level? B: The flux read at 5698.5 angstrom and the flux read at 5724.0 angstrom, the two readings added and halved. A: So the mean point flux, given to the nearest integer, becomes 129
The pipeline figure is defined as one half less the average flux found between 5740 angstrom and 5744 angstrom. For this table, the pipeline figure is -138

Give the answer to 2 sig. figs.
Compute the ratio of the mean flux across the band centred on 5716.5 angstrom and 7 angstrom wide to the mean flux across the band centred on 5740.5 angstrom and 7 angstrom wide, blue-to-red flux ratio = 0.97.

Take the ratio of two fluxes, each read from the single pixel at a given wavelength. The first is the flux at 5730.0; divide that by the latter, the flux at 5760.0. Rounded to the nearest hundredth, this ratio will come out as 1.03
